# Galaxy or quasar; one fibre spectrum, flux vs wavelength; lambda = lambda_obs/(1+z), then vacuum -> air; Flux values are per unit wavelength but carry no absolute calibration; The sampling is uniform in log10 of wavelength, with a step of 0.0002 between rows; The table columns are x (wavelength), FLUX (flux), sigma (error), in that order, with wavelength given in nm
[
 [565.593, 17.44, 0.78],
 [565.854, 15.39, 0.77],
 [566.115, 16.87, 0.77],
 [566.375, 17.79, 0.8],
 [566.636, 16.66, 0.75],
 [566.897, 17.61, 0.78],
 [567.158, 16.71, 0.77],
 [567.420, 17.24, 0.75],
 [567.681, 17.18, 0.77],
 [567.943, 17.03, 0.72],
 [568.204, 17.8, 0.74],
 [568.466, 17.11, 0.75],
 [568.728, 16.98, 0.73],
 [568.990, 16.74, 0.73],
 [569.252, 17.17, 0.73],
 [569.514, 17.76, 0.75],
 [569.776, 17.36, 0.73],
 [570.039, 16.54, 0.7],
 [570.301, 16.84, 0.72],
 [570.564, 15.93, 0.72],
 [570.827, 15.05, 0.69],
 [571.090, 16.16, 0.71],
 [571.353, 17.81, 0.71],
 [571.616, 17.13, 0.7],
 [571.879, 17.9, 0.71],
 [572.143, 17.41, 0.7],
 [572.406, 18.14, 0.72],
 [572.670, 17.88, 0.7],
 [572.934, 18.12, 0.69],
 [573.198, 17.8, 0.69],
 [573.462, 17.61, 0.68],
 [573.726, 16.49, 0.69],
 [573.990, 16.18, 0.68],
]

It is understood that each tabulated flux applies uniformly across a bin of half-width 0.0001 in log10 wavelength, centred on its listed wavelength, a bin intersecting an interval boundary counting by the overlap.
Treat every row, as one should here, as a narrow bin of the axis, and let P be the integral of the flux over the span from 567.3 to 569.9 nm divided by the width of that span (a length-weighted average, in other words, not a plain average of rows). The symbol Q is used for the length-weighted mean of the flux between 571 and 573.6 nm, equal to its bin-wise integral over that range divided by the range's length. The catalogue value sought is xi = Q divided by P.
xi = 1.02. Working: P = 17.2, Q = 17.6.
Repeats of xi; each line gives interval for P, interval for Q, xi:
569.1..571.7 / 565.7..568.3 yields 1.01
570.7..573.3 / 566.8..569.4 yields 0.99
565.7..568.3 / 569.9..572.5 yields 0.99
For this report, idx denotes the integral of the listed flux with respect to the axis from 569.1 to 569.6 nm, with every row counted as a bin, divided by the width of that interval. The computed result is 17.42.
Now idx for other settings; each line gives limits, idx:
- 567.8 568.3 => 17.39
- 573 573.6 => 17.74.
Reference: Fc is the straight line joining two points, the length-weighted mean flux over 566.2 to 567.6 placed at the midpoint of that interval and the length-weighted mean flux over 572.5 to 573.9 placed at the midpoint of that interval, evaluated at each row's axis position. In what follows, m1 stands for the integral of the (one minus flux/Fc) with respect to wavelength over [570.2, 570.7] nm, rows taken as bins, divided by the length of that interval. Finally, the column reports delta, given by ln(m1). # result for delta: -2.8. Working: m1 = 0.060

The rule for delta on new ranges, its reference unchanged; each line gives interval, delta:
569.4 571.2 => -3.0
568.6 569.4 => -3.9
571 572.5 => -6.5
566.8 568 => -5.4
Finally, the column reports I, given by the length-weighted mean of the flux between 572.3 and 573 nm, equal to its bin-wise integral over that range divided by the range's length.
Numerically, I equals 18.0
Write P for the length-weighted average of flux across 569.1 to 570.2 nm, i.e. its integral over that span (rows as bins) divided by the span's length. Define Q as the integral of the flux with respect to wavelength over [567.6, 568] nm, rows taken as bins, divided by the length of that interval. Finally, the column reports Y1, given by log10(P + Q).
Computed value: 1.535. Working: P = 17.2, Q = 17.1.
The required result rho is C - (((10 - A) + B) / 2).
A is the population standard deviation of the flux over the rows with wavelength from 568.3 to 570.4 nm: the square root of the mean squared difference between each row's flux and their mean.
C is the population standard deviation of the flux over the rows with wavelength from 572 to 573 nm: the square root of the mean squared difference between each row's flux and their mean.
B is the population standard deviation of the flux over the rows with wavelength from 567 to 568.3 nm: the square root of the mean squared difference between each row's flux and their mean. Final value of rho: -4.7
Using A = 0.36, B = 0.36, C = 0.29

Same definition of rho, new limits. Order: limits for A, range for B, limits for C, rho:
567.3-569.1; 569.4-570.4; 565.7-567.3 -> -4.3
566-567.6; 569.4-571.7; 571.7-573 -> -4.9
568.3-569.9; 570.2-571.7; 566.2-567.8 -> -4.9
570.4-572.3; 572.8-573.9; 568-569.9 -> -4.4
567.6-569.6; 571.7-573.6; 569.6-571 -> -4.2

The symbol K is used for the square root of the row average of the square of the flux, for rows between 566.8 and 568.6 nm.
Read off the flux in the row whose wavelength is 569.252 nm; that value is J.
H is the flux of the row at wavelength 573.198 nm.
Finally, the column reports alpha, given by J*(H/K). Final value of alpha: 17.7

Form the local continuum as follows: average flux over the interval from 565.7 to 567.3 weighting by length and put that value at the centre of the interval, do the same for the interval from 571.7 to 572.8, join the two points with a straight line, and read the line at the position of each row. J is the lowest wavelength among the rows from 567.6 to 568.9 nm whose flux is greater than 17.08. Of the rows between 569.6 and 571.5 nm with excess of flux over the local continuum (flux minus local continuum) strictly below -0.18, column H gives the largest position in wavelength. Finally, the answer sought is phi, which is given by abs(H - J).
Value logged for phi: 3.41 nm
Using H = 571.090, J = 567.681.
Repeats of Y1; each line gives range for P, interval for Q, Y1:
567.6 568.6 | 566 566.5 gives 1.540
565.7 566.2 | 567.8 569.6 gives 1.523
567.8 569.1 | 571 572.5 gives 1.539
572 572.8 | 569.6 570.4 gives 1.541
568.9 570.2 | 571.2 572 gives 1.540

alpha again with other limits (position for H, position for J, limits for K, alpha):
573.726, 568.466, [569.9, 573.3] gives 16.4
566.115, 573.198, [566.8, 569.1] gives 17.5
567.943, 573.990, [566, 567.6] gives 16.1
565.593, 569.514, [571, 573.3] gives 17.6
